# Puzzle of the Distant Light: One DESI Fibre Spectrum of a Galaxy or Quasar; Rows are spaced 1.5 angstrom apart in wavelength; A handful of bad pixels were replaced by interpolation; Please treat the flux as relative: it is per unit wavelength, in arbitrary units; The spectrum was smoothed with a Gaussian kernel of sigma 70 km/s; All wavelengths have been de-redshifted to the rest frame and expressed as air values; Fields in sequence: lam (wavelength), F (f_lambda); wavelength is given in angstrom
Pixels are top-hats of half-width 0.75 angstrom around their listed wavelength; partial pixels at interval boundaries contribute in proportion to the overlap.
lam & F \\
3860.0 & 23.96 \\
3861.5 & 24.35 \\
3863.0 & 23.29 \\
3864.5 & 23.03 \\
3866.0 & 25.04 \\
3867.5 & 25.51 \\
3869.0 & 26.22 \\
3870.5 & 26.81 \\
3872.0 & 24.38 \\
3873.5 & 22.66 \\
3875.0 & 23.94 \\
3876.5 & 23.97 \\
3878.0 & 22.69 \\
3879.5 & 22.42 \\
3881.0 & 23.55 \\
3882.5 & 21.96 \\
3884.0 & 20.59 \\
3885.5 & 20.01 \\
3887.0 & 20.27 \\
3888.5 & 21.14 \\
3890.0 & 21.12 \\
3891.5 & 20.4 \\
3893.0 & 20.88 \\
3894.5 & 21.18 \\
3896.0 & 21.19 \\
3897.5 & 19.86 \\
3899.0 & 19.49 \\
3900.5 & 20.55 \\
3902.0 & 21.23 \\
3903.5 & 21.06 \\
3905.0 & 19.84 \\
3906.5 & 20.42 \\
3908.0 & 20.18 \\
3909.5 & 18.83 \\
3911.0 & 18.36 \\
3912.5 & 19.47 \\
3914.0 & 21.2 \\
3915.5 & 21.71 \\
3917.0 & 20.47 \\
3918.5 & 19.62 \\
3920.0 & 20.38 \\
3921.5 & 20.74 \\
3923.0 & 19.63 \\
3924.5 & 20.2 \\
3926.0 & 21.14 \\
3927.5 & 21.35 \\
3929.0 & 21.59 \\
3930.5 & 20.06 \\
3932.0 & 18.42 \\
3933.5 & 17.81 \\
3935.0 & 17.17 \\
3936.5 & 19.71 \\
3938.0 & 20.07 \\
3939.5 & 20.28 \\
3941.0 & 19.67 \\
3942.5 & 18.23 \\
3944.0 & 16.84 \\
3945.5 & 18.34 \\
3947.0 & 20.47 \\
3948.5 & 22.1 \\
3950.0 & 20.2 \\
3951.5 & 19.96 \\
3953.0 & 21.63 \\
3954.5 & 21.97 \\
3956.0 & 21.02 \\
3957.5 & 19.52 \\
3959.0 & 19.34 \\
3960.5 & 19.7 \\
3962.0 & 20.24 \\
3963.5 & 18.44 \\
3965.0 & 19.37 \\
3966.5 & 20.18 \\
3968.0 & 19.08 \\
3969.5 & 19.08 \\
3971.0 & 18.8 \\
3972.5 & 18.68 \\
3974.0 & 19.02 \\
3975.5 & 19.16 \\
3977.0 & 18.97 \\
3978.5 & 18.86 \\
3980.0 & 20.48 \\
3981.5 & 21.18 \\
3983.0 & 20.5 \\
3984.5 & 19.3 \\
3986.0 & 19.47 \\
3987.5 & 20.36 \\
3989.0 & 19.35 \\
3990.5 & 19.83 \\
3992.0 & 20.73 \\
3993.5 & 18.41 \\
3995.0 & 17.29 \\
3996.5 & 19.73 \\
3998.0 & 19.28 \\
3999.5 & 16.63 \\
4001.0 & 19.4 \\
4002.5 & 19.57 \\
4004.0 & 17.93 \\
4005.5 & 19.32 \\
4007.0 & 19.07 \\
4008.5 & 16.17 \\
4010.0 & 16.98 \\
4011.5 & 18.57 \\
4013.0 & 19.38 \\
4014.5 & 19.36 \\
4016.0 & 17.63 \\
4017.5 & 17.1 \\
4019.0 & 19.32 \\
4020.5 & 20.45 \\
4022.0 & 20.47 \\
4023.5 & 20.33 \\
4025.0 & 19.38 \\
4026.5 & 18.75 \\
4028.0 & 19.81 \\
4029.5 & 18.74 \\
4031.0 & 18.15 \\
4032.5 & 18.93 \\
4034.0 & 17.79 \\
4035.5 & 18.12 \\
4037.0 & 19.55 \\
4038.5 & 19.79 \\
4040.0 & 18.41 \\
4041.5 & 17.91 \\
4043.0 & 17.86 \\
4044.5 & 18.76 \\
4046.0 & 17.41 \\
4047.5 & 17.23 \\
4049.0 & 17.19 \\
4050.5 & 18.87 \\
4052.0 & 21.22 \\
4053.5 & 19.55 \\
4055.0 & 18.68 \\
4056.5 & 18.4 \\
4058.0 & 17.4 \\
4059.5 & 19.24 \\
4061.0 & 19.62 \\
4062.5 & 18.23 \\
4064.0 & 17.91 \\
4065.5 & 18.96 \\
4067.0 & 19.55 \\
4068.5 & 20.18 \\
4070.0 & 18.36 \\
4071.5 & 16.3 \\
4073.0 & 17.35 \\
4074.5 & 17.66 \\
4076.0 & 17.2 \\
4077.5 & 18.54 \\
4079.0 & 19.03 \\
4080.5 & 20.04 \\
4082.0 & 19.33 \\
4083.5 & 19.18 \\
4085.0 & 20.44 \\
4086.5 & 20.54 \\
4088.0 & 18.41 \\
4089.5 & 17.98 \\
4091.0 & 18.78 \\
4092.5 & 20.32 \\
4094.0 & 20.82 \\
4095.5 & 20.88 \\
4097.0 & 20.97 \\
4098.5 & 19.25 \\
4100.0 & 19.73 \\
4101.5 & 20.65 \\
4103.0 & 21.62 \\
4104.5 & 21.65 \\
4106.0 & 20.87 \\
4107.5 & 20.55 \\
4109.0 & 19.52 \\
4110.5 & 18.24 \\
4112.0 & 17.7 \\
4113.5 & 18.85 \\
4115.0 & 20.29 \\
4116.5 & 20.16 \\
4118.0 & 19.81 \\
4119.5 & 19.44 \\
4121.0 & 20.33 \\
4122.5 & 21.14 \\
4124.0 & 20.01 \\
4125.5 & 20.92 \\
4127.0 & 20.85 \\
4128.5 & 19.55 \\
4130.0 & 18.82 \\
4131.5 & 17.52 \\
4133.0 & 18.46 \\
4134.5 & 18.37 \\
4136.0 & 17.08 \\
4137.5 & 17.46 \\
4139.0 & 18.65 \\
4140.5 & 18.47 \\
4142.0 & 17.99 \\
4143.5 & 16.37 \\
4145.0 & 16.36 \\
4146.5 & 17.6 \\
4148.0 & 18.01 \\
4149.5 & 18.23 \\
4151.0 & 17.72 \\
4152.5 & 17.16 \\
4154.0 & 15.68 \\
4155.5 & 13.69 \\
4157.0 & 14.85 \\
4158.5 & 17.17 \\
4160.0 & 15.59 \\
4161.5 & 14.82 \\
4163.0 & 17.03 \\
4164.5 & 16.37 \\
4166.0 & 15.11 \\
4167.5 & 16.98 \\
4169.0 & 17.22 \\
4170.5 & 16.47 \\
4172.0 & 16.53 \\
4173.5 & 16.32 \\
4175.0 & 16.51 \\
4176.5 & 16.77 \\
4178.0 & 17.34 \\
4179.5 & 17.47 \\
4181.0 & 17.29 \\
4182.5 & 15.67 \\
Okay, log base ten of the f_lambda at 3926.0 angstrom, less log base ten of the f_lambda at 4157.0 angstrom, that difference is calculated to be 0.15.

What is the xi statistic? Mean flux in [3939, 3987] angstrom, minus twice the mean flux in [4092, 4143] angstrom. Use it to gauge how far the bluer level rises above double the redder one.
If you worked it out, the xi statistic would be -19.5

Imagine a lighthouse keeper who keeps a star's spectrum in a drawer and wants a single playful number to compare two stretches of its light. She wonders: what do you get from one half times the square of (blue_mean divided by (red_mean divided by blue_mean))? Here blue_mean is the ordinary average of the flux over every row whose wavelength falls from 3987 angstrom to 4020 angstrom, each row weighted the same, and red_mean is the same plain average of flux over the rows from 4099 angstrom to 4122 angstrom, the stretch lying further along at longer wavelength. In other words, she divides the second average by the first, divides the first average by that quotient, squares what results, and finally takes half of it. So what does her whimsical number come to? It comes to 153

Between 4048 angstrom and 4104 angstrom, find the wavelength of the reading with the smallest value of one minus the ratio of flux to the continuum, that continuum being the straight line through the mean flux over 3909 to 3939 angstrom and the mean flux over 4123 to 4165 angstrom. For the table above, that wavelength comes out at 4103.0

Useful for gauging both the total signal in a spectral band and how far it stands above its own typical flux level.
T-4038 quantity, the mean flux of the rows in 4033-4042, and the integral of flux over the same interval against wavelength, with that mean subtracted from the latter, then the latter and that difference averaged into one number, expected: 158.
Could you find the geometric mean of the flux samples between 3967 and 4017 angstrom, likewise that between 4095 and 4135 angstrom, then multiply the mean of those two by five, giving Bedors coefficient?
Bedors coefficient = 97.0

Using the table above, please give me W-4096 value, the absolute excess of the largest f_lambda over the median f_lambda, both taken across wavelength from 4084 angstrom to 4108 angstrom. 1.1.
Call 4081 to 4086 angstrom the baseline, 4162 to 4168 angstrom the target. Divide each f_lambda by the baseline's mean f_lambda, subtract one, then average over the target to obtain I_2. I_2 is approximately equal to -0.17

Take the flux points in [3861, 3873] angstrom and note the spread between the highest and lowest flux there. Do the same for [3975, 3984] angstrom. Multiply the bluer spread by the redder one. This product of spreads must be 9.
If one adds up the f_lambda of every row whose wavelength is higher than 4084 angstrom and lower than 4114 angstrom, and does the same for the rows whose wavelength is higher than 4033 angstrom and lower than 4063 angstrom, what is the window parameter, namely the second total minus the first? -27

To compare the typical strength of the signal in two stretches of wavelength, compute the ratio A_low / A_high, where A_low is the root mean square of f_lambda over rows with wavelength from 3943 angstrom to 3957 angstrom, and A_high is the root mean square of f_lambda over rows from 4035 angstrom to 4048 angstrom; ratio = 1.11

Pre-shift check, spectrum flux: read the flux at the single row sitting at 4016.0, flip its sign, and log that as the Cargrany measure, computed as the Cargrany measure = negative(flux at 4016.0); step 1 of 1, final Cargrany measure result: -17.6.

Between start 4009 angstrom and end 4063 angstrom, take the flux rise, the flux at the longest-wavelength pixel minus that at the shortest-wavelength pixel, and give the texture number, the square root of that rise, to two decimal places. 1.12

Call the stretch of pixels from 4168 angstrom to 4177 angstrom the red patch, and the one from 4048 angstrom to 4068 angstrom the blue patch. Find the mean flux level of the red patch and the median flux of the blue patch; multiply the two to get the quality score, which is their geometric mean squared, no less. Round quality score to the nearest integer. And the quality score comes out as 314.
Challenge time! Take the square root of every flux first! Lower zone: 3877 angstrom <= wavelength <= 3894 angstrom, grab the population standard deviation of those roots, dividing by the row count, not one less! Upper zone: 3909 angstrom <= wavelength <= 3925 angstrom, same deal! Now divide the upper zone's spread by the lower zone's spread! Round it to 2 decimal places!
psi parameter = 0.91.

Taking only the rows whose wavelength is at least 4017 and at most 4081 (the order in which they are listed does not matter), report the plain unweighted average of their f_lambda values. 18.7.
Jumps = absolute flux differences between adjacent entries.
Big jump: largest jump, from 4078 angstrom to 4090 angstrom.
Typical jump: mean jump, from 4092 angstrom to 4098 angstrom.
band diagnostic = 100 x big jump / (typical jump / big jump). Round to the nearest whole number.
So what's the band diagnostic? 2094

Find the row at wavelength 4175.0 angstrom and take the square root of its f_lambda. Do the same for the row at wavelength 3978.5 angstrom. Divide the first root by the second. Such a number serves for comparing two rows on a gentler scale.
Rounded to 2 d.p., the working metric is 0.94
